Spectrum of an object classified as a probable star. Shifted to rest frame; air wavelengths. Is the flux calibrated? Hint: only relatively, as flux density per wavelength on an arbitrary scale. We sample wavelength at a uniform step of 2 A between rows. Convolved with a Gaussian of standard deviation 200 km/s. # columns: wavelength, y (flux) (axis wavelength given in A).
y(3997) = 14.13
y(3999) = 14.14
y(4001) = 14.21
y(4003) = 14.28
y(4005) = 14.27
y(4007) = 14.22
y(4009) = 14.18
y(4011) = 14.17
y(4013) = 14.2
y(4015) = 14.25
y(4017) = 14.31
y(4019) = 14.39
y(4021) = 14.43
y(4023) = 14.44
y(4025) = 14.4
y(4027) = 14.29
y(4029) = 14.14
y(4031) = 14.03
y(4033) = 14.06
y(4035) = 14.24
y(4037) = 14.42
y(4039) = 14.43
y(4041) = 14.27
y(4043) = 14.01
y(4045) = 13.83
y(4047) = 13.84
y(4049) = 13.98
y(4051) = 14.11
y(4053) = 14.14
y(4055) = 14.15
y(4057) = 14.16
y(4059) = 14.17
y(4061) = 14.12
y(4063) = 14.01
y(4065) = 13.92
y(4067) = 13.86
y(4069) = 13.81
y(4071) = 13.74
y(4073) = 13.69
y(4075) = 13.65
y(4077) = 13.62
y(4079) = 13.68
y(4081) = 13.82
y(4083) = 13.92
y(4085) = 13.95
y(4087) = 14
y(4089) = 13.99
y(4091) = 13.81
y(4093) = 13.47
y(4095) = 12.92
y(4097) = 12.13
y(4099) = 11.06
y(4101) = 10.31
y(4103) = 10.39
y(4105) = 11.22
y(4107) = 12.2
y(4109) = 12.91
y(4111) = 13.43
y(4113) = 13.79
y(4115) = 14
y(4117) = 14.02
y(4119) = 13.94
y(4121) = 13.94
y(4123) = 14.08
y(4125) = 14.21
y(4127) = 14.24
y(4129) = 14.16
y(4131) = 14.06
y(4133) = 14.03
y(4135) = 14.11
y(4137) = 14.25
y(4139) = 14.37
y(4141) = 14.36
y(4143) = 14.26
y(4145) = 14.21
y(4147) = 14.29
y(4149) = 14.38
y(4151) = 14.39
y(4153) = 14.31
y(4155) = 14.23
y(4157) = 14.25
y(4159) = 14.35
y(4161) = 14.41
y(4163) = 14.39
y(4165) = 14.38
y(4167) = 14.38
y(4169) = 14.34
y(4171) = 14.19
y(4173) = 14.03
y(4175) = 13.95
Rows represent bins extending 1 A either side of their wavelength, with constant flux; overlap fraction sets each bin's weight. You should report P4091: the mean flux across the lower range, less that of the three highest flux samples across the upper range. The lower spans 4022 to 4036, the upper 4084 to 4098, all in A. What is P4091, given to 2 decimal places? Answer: 0.25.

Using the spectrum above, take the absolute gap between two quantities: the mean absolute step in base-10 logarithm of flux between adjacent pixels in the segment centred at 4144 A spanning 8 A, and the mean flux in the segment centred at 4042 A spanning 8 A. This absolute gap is 14.1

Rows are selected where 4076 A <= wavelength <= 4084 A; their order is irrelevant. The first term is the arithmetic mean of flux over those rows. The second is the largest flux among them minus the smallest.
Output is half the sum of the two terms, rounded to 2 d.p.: 7.03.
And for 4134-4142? 7.27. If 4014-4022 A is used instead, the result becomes 7.26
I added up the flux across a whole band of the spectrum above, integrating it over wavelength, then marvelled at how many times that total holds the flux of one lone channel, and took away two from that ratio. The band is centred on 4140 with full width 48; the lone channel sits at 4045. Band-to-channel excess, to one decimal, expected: 47.3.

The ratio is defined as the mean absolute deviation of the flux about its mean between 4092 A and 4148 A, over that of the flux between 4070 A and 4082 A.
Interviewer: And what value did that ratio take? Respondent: 19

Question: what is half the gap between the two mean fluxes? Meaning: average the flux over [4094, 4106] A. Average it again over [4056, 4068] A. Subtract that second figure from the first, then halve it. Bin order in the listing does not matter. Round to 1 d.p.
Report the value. -1.4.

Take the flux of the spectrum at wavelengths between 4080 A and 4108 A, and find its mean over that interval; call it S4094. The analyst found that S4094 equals 12.7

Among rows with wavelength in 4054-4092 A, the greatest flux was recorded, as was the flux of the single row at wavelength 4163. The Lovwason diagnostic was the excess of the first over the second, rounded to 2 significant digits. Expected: -0.22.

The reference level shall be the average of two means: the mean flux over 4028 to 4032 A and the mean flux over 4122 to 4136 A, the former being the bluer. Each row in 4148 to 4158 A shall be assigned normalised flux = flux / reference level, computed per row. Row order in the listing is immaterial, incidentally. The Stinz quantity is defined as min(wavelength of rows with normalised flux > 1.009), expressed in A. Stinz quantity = 4149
